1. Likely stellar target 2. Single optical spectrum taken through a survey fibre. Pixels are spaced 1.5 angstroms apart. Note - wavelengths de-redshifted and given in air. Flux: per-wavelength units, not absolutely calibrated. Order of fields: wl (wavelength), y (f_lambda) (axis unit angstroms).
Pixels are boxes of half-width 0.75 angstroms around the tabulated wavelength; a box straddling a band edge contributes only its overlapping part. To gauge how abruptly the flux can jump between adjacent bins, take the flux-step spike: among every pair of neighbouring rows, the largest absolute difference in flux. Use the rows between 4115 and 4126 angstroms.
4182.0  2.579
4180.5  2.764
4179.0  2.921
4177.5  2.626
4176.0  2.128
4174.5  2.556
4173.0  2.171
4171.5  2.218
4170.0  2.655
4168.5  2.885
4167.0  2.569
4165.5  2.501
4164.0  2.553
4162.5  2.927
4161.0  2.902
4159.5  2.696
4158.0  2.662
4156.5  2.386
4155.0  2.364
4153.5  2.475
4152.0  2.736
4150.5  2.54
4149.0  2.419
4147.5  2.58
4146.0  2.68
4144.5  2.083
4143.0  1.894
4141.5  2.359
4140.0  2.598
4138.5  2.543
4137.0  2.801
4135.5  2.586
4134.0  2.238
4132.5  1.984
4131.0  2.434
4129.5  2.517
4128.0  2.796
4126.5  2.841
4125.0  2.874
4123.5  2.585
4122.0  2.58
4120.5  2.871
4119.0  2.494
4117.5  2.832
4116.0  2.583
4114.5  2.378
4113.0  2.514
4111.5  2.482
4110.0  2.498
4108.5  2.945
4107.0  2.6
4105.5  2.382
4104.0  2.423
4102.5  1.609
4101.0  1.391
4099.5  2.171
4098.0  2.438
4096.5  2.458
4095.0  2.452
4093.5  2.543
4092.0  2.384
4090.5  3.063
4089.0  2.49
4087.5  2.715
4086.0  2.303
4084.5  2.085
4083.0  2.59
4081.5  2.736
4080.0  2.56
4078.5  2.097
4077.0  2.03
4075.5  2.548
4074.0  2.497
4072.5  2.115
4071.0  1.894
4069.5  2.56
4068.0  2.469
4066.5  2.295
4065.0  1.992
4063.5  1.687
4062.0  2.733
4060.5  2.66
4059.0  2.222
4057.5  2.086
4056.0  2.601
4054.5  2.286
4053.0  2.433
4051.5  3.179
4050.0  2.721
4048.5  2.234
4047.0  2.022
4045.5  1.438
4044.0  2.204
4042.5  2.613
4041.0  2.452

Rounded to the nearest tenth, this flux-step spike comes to 0.4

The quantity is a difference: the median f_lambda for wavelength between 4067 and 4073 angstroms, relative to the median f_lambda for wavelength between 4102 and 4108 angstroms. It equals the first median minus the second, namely -0.11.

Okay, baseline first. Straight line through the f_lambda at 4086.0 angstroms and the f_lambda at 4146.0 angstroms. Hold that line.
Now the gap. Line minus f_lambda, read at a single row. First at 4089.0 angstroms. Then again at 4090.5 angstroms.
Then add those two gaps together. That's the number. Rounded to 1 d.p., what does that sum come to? -0.9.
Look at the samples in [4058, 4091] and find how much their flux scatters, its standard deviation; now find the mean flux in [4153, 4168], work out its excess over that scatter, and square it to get 5.2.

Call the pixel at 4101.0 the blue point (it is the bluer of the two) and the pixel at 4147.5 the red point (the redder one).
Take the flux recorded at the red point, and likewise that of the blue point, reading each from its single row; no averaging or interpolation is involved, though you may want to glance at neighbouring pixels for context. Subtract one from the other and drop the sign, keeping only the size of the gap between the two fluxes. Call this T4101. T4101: 1.2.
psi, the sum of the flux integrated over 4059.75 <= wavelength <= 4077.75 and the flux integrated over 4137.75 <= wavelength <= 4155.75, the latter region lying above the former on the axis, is 85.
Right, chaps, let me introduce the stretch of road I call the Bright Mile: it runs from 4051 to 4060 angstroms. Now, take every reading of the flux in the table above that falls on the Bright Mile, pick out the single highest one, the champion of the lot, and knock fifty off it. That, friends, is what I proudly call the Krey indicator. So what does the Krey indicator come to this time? -46.8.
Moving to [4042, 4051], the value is -47.3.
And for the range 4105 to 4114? -47.1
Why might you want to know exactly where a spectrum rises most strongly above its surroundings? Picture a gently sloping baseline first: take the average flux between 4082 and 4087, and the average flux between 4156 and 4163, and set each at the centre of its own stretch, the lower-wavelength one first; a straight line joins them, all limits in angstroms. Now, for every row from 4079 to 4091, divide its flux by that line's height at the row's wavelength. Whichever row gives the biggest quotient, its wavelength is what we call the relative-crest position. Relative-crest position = 4090.5 angstroms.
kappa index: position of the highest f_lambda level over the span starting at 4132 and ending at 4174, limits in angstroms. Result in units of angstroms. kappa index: 4162.5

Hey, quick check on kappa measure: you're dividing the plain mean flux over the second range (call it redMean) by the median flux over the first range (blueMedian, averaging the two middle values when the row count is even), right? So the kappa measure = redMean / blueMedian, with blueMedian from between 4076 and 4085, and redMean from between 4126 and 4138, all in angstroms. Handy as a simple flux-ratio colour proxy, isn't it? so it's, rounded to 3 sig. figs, 1.08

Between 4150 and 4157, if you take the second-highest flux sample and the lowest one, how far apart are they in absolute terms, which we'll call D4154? 0.2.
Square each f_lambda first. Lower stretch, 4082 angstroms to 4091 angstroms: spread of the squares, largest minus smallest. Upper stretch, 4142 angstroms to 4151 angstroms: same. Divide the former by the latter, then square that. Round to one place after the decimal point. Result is 2.0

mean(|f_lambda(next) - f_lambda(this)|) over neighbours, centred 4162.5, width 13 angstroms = 0.169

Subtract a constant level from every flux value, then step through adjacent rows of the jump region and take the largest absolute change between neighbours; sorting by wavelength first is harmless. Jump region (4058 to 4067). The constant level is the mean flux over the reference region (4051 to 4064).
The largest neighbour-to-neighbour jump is 1.0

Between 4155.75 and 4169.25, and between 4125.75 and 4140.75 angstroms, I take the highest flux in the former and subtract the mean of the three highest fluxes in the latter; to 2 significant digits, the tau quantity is 0.11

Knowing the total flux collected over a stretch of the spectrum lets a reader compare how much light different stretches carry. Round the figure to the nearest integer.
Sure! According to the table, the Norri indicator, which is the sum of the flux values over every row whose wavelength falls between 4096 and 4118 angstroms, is 36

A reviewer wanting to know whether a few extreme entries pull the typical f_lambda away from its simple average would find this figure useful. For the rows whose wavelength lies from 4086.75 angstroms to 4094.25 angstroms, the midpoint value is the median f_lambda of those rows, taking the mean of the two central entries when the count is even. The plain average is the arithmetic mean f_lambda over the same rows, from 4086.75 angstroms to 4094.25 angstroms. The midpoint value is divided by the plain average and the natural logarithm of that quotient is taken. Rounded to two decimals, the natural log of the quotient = -0.04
